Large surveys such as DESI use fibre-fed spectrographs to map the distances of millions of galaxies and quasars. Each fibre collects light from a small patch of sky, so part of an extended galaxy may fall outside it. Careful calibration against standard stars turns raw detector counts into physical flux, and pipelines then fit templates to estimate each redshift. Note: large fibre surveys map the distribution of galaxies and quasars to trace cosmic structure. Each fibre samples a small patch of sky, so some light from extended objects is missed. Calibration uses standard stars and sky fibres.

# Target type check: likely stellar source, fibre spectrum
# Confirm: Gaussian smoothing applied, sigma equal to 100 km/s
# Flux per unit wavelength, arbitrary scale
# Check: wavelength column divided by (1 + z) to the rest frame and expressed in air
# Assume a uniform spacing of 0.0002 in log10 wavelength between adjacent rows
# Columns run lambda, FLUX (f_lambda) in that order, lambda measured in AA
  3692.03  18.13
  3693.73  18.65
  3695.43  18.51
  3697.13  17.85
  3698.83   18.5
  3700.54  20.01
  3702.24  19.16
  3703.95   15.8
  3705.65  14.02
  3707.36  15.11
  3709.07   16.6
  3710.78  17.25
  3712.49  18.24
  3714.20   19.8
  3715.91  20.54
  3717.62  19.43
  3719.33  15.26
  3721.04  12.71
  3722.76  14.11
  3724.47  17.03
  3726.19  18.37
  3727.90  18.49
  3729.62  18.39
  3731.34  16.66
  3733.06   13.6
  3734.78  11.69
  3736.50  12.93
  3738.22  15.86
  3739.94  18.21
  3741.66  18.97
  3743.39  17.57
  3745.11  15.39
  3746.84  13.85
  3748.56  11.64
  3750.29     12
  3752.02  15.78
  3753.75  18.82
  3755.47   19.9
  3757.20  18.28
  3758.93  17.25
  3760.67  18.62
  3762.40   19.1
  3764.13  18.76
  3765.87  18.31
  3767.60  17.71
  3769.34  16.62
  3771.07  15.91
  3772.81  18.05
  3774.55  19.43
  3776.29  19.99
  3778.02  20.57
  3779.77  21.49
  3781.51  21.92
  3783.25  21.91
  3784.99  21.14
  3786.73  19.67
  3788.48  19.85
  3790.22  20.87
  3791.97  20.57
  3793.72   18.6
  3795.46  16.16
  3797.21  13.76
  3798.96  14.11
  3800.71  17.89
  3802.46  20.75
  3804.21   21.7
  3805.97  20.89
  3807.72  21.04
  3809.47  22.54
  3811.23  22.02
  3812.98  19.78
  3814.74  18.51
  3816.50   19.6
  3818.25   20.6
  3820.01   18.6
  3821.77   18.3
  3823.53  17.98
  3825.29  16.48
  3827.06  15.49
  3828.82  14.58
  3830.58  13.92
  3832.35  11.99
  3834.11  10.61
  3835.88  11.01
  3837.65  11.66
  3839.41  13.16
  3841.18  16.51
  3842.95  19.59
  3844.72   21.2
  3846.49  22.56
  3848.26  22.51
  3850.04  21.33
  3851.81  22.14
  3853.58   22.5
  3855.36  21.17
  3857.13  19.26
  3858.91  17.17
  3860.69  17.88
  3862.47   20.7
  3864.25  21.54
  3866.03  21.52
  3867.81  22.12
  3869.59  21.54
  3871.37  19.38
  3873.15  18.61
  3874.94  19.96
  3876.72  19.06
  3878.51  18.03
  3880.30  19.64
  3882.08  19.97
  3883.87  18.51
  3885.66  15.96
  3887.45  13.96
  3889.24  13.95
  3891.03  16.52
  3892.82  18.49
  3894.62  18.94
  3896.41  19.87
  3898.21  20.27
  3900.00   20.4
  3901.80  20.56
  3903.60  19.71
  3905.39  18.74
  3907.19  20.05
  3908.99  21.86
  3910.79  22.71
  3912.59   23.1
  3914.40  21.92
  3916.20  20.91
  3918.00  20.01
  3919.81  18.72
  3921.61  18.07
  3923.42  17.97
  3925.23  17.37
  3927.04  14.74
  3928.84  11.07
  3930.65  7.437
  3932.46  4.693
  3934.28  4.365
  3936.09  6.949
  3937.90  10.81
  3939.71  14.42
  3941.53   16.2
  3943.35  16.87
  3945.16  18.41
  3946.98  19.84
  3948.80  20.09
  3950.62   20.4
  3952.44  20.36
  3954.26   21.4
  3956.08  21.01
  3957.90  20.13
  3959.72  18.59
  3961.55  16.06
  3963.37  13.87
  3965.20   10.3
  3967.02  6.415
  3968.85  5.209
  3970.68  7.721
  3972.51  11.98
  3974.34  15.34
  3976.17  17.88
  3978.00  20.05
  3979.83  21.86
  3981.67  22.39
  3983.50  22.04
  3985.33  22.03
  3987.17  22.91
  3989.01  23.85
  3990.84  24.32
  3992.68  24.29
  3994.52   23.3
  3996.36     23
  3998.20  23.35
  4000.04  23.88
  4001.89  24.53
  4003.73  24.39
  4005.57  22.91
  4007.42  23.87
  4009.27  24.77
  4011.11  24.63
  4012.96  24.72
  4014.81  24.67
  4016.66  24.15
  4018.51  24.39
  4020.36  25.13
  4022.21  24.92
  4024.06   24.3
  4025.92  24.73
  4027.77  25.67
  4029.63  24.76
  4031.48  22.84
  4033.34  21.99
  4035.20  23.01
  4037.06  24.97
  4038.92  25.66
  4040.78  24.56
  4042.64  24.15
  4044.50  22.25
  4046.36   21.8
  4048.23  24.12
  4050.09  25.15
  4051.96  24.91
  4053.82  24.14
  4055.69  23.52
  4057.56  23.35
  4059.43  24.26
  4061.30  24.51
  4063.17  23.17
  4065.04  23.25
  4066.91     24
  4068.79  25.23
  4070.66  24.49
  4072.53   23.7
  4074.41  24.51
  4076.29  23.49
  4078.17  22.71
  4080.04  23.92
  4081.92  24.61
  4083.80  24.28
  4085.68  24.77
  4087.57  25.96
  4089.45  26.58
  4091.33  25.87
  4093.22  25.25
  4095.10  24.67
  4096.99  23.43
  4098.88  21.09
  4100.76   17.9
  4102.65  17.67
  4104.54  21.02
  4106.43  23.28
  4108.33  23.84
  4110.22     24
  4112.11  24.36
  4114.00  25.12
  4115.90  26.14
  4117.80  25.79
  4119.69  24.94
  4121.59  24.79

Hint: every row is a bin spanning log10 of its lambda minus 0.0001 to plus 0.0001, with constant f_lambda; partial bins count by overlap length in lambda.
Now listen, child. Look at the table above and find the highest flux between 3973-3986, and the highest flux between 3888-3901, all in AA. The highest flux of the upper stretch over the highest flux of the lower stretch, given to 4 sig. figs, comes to 1.098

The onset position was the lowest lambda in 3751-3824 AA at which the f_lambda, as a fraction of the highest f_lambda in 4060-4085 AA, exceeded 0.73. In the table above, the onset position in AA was 3753.75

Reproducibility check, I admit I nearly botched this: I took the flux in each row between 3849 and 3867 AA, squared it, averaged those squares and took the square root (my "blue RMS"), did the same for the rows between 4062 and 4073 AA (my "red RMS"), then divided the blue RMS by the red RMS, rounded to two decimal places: 0.86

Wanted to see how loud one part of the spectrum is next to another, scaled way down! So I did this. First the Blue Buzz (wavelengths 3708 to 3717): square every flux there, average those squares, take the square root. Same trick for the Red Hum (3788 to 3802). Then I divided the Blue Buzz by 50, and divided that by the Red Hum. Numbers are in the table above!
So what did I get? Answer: 0.021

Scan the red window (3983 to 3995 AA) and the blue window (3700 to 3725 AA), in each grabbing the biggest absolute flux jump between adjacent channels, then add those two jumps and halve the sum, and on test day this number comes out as 2.58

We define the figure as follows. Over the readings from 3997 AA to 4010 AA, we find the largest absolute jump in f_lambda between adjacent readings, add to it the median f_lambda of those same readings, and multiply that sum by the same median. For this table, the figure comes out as 606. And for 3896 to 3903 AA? 422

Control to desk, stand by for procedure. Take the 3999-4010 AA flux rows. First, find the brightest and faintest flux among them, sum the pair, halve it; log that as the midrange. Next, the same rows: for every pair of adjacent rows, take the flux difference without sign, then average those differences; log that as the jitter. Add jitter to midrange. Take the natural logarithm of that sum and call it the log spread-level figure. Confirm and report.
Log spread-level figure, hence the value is 3.21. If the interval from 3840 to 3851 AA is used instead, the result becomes 3.04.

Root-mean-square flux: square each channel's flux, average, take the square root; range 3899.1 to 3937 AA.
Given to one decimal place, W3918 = 17.7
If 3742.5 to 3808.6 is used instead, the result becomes 18.5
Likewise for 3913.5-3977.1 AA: 16.0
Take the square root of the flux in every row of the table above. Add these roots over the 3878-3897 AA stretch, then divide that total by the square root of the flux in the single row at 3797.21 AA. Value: 12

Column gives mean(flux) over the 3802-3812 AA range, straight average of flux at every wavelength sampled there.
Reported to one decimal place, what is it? 21.5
